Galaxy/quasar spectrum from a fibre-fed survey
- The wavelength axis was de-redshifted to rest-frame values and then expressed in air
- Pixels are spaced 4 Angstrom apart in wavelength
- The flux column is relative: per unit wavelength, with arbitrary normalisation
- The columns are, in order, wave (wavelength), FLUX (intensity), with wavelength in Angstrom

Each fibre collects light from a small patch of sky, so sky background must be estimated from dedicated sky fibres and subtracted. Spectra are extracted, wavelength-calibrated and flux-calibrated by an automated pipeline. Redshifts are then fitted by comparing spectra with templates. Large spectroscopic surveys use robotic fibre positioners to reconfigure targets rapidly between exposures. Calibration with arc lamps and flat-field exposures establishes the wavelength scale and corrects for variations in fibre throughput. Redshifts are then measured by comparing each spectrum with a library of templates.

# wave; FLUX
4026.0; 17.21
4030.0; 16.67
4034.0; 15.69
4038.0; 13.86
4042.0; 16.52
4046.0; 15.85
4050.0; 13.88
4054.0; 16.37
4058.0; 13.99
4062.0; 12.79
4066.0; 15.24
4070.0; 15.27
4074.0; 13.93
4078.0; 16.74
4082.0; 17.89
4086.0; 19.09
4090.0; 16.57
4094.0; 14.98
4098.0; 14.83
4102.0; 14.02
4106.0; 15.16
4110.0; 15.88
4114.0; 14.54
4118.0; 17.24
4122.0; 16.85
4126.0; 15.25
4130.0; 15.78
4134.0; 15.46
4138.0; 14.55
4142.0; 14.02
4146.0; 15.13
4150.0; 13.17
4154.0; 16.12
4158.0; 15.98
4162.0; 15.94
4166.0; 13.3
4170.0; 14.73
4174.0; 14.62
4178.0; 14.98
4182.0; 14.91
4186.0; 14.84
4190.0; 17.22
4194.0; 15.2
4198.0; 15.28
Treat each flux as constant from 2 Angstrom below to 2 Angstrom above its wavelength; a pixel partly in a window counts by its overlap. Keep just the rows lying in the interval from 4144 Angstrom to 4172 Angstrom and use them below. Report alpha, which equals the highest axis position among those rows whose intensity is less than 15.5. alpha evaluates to 4170.0 Angstrom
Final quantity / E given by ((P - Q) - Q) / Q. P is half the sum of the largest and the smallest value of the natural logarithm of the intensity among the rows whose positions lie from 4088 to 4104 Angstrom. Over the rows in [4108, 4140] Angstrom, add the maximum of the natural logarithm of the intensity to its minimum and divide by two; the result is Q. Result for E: -1.01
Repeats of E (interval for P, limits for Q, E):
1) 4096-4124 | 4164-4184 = -0.96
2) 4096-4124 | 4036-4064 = -0.97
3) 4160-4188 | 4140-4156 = -1.00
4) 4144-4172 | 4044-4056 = -1.01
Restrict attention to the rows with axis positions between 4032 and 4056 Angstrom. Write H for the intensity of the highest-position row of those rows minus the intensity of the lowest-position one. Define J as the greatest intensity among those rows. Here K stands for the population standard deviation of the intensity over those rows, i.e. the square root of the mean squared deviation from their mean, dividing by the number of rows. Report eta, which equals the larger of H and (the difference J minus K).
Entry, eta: 15.4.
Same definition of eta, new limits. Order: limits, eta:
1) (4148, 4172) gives 14.9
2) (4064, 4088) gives 17.3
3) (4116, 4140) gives 16.3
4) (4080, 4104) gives 17.3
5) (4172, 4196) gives 16.3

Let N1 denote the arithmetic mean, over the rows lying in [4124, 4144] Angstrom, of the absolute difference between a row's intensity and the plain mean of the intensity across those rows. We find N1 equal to 0.58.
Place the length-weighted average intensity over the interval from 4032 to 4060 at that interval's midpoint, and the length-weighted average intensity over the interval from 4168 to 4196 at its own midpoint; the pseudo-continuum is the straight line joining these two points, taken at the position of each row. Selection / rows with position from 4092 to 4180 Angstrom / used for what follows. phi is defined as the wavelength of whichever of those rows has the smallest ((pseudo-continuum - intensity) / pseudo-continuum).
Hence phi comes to 4118.0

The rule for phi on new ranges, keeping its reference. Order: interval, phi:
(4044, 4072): 4054.0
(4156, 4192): 4190.0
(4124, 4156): 4154.0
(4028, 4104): 4086.0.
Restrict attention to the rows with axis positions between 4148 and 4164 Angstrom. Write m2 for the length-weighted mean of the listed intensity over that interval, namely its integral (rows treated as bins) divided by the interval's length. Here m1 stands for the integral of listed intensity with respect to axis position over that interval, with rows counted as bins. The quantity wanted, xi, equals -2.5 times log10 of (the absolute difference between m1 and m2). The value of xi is -5.90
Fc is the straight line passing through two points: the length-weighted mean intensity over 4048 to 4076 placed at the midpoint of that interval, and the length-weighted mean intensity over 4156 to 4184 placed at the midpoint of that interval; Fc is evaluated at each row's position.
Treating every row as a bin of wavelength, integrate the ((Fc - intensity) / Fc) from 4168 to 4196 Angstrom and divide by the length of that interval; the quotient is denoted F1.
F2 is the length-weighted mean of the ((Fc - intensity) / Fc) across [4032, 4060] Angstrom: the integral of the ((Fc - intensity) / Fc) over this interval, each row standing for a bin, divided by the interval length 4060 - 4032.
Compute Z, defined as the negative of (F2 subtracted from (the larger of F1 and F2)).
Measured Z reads -0.03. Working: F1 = -0.016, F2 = -0.051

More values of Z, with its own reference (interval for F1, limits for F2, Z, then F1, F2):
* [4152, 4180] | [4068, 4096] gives -0.11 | -0.013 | -0.122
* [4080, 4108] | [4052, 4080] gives 0.00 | -0.100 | -0.027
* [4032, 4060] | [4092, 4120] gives 0.00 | -0.051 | -0.039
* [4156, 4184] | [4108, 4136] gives -0.08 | 0.000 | -0.076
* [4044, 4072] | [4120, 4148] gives -0.01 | -0.020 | -0.035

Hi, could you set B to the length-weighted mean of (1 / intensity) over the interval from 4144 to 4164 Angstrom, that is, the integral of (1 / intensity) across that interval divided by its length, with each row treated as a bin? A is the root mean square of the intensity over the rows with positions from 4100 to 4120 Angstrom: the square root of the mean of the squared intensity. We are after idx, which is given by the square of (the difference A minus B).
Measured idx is 235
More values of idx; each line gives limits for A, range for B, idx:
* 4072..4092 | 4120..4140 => 284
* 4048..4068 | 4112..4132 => 209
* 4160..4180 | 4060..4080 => 215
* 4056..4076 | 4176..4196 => 202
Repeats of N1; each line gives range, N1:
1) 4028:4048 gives 0.75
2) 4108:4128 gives 0.87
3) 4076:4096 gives 1.15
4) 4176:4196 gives 0.72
